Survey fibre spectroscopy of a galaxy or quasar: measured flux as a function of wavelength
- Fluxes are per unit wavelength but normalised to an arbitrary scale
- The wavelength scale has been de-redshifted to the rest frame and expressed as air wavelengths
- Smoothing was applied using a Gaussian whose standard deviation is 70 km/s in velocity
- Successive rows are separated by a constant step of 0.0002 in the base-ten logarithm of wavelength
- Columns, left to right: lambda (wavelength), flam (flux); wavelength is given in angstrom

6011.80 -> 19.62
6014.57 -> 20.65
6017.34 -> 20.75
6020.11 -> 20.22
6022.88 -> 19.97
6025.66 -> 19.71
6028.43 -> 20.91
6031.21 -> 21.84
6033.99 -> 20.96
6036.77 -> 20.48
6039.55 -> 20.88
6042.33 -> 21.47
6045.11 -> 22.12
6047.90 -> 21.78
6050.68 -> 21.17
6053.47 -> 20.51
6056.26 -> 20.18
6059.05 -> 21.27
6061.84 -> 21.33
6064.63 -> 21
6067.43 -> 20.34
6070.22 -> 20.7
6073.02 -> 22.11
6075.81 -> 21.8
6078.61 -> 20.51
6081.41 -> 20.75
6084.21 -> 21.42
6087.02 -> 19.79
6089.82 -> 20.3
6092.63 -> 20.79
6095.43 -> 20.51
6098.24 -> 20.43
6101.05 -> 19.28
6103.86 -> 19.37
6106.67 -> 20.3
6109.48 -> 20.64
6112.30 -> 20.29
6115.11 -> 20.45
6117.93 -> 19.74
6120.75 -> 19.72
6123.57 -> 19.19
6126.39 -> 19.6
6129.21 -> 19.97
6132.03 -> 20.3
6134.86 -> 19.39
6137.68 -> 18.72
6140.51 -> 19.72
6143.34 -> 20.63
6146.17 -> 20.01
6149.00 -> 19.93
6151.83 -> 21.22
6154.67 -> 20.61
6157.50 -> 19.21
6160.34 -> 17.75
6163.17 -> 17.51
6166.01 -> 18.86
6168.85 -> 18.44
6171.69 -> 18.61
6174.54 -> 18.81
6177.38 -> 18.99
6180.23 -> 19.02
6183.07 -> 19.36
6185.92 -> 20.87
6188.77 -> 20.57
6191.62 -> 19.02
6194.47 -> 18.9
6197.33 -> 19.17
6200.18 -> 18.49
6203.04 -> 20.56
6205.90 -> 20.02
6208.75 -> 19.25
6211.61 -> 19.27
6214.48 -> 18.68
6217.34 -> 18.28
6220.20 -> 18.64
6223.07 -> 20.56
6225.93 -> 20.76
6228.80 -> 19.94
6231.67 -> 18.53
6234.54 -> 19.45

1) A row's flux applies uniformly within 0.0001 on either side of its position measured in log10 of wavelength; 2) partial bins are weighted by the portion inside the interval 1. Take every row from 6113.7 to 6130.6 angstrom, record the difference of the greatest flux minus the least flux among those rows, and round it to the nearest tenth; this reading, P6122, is 1.3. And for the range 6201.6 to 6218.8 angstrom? 2.3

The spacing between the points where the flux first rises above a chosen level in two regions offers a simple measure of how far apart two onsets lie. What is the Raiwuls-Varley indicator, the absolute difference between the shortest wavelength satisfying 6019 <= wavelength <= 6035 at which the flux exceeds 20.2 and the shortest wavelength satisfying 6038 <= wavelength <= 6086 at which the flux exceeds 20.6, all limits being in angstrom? 19.4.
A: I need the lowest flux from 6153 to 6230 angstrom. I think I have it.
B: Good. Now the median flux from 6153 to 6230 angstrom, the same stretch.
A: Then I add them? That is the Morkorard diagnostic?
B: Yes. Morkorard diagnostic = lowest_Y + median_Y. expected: 36.5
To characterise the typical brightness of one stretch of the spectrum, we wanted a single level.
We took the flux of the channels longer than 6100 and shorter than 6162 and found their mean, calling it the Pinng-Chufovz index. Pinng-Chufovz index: 19.8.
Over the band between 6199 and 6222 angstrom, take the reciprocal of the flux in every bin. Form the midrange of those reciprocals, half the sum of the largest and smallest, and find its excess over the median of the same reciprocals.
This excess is -0.0011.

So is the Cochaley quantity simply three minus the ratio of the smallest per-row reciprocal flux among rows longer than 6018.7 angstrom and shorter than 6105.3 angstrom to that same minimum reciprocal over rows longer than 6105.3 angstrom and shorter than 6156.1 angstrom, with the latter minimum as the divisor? 2.04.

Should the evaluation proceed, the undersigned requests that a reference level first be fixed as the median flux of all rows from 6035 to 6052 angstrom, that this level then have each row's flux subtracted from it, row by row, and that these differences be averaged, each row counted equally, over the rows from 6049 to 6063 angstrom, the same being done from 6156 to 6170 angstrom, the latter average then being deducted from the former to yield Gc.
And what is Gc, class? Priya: -2.5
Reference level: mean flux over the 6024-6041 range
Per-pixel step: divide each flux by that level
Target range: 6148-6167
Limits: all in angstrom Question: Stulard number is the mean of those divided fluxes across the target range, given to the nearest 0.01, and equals 0.93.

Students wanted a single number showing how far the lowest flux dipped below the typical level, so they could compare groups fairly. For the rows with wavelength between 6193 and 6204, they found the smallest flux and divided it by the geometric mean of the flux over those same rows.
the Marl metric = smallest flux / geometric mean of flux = 0.960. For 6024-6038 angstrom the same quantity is 0.949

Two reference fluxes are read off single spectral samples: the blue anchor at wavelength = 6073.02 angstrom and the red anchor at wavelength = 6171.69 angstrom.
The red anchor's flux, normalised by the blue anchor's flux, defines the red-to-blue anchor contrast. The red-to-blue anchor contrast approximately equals 0.84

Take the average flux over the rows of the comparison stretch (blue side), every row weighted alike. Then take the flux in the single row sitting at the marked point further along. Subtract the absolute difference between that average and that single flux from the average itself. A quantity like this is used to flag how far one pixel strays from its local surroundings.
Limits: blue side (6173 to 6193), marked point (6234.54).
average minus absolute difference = 19.45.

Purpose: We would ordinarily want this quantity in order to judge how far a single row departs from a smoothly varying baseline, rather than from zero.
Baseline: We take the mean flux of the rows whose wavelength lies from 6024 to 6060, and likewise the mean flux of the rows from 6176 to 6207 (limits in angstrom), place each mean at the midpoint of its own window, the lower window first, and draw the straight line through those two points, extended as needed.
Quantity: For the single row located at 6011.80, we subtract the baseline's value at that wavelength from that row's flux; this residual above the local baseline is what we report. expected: -1.7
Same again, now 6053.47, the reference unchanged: -0.4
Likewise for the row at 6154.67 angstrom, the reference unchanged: 0.7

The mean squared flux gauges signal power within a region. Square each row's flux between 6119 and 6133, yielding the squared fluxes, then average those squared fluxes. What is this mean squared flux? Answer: 390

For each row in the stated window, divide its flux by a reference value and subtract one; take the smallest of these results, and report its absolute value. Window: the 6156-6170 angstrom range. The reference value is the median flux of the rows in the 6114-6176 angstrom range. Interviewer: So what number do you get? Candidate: 0.11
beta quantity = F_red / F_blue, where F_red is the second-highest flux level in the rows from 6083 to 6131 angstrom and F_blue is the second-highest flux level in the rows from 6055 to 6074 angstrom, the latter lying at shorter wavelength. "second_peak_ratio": 0.97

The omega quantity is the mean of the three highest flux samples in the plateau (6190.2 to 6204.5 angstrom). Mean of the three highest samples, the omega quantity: 19.6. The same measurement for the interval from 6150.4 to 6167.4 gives 20.3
